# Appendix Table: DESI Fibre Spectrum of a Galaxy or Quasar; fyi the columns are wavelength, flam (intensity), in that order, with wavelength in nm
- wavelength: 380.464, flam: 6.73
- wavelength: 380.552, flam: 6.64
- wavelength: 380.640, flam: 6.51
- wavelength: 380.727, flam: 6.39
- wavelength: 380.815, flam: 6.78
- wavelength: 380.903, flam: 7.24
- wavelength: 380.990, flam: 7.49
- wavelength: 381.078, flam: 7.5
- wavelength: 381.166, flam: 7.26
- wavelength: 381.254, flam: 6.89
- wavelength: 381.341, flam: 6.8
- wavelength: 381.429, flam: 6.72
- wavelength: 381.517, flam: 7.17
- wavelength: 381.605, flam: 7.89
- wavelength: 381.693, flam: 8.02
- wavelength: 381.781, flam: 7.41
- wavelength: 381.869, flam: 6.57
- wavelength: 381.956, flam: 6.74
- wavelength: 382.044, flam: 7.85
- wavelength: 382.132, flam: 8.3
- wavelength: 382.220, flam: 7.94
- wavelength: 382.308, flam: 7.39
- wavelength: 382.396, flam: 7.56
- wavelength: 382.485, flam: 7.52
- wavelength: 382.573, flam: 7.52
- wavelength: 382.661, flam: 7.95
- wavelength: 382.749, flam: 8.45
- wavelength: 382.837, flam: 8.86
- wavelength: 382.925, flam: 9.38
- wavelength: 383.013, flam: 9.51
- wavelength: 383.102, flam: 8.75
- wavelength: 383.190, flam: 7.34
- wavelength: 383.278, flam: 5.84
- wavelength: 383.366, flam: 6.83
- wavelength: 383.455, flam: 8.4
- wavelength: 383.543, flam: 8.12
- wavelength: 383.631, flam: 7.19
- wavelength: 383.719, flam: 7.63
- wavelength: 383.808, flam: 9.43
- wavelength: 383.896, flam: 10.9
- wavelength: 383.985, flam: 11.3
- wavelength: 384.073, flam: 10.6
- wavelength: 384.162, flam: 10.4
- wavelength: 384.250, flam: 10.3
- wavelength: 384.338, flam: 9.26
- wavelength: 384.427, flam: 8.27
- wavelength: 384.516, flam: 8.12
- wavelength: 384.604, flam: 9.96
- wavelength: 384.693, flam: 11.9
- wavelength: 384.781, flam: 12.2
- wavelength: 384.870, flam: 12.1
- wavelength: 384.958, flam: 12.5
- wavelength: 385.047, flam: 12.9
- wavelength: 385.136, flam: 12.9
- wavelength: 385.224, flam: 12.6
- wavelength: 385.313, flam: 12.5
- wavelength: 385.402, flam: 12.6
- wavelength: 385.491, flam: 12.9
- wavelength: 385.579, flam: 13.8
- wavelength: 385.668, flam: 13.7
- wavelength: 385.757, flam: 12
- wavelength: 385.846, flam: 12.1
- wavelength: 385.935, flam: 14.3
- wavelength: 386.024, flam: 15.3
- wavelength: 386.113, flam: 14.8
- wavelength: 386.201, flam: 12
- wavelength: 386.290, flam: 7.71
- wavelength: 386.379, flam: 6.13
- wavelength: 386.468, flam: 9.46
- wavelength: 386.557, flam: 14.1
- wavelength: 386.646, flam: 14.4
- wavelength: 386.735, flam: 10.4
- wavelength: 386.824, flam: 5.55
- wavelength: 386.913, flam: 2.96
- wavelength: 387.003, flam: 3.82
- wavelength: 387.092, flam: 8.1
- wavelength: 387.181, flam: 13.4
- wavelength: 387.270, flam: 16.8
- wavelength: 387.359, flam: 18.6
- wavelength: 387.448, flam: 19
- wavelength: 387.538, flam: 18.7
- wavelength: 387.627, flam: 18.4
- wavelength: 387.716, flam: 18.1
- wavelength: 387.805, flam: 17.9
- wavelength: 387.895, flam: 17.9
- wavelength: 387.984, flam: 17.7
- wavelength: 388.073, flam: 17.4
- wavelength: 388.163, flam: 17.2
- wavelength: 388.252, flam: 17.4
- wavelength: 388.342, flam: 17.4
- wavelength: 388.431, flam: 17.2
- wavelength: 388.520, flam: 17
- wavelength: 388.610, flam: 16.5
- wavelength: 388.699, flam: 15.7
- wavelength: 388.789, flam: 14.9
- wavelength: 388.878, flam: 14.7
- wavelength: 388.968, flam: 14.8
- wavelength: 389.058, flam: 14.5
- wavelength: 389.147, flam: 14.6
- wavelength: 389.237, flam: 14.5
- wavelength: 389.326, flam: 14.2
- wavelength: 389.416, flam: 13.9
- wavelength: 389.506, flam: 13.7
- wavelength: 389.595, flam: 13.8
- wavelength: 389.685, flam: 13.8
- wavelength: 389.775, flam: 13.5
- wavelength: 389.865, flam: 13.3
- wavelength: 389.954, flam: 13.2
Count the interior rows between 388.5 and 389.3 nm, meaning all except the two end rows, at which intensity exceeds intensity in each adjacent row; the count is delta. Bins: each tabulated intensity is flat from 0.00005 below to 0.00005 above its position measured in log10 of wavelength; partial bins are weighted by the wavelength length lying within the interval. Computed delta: 2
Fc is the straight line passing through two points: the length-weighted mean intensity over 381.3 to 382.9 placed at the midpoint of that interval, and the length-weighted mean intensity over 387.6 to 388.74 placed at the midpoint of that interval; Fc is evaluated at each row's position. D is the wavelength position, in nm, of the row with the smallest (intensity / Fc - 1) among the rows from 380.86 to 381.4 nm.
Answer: 381.341 nm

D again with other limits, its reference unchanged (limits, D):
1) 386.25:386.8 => 386.379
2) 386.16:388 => 386.913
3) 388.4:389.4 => 389.326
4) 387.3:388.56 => 388.520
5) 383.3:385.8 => 384.516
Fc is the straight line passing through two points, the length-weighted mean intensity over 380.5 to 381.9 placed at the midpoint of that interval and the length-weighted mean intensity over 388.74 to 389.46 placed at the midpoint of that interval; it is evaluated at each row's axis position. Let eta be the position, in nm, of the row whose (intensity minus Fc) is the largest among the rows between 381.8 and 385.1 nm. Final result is 385.047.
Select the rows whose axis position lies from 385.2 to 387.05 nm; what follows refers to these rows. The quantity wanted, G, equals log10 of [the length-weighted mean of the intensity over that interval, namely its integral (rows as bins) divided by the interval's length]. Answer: 1.04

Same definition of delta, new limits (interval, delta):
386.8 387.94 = 1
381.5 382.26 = 2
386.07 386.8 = 1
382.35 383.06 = 0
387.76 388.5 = 0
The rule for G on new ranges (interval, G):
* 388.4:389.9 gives 1.17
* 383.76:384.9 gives 1.01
